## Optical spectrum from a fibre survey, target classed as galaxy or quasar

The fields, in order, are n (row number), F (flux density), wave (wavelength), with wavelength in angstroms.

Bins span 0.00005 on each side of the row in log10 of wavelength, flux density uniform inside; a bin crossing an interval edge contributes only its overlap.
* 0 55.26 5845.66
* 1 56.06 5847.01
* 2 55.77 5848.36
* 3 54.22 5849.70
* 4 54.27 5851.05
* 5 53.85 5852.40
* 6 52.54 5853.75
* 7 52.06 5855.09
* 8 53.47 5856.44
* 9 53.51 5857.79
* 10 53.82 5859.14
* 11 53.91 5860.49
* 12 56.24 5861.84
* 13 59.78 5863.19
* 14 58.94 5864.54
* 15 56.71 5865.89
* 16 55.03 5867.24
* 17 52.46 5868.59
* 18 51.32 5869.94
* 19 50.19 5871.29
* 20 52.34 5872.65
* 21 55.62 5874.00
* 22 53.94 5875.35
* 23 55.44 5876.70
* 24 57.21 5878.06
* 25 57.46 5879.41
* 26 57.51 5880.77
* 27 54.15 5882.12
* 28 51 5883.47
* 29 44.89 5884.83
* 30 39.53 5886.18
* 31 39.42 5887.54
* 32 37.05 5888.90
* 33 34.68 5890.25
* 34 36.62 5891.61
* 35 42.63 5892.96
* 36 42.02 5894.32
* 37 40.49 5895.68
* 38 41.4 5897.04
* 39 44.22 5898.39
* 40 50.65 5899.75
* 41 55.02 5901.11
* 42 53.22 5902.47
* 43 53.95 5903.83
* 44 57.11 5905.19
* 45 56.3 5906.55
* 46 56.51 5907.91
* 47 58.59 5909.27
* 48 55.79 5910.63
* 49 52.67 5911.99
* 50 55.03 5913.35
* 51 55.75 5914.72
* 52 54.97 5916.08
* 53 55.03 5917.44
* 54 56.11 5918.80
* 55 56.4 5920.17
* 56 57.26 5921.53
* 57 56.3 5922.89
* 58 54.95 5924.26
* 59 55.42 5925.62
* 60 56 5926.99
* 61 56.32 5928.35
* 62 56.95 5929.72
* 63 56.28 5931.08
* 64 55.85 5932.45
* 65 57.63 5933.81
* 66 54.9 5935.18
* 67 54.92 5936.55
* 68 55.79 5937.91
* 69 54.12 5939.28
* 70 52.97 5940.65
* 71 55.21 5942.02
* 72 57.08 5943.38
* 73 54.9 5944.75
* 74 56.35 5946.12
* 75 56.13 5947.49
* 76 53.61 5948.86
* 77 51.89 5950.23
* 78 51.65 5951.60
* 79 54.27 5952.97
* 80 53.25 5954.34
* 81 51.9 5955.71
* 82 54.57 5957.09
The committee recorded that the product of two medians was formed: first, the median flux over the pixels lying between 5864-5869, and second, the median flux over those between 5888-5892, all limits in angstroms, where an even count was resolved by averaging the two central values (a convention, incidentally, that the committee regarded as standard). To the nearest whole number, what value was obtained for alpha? 2046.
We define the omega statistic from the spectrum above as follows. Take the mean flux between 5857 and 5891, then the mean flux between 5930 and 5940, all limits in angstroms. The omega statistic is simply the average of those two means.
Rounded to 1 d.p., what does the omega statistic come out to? 53.7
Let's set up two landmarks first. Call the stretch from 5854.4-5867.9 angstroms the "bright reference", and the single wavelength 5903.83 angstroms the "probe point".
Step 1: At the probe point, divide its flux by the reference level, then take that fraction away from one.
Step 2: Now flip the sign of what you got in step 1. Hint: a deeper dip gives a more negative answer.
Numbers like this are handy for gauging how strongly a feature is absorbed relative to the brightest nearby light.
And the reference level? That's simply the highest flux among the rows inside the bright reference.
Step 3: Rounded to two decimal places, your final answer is -0.10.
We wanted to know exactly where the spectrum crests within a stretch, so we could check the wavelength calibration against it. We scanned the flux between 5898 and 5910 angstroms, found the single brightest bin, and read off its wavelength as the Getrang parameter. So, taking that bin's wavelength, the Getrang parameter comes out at 5909.27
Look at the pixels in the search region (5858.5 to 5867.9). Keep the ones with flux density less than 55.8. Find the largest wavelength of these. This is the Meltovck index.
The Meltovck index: 5867.24 angstroms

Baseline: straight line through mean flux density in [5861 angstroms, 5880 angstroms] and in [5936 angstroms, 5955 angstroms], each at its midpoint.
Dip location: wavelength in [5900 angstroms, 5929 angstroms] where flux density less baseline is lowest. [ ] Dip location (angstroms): 5911.99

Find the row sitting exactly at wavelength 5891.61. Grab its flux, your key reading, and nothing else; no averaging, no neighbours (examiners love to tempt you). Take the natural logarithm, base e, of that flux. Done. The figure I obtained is 3.60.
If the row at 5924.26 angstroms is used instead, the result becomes 4.01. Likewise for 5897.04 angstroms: 3.72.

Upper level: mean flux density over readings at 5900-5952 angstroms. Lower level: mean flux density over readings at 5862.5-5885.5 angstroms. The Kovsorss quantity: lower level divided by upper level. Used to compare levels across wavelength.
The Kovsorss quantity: 0.98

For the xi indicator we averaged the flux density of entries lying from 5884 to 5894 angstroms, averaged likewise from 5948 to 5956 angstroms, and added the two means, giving 92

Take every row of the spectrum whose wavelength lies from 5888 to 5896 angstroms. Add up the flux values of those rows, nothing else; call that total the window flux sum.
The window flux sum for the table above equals 233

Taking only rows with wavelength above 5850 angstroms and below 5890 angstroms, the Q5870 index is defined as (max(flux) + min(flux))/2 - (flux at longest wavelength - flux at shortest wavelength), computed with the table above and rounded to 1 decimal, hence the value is 65.6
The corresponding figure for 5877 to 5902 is 48.3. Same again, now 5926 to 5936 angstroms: 57.4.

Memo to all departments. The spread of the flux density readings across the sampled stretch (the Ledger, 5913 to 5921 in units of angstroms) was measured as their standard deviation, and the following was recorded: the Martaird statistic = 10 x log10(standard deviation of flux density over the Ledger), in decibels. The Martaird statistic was -2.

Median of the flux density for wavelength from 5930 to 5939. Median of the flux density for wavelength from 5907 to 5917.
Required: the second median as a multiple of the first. 1.00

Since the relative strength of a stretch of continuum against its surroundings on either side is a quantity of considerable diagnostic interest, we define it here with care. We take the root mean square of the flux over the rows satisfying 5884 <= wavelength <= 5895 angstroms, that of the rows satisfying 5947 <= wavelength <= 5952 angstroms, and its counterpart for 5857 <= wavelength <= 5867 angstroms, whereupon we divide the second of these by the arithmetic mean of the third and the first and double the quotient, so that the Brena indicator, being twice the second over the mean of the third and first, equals 2.22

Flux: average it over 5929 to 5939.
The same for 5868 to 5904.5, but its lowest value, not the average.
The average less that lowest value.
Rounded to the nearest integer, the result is 21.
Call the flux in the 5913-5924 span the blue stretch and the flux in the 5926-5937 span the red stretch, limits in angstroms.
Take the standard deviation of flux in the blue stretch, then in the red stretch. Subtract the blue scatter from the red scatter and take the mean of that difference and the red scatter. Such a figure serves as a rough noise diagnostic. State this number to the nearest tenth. 0.5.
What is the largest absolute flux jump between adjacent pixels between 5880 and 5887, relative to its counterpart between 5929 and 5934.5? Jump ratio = 3.4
